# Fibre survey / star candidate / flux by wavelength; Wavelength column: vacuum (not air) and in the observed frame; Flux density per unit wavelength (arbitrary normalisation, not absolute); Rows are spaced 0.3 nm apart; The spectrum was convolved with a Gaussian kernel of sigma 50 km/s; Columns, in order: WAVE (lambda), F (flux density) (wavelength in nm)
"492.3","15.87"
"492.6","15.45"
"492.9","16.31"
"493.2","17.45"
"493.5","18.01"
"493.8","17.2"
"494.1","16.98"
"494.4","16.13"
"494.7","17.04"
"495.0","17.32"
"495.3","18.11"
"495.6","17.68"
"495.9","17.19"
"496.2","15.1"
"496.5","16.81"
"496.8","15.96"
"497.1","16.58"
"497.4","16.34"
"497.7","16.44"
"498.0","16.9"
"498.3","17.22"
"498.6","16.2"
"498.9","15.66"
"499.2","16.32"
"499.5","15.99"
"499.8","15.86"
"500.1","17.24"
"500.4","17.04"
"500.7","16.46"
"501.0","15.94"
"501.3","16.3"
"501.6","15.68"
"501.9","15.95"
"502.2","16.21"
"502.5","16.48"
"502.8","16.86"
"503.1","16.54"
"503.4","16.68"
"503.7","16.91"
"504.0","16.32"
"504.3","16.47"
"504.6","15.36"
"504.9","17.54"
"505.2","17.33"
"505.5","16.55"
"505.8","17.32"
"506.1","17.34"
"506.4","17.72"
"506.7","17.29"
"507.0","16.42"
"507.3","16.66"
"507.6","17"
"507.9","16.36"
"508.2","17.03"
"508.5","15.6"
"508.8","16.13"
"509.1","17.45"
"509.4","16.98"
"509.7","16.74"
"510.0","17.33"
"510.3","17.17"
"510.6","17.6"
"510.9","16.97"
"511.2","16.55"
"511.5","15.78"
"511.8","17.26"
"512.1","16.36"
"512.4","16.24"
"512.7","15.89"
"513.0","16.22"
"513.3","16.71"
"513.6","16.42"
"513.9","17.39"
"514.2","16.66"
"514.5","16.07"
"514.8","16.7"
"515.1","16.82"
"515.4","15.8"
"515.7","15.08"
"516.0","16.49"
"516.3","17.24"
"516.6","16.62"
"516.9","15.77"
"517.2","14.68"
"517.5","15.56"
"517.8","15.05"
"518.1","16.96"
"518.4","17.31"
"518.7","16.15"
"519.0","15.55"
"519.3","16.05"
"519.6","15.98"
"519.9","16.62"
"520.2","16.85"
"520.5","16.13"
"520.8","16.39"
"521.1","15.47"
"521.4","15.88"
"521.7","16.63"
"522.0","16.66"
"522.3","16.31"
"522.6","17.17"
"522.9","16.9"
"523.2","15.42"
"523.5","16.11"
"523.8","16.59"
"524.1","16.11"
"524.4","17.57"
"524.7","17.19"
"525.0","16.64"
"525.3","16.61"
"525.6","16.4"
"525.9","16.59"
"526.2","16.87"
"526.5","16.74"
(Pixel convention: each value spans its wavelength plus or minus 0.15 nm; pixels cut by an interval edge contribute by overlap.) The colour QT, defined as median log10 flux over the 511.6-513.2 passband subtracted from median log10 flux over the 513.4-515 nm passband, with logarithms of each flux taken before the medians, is 0.011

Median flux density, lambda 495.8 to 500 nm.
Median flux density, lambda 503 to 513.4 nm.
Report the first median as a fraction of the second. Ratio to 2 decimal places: 0.98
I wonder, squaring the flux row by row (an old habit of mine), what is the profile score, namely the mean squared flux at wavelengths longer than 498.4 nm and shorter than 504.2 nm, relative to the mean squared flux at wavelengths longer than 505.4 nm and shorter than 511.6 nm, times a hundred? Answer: 94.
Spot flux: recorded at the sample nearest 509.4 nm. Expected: 16.98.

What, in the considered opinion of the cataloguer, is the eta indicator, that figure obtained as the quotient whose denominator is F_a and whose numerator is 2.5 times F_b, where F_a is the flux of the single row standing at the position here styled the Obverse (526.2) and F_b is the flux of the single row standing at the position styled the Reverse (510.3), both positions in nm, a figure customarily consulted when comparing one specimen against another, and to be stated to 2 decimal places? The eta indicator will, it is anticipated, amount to 2.54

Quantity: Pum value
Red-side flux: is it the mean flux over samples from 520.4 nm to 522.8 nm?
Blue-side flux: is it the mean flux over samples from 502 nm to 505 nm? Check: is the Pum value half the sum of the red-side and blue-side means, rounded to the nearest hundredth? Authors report 16.43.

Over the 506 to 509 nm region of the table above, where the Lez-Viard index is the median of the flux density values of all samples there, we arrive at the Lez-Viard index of 16.8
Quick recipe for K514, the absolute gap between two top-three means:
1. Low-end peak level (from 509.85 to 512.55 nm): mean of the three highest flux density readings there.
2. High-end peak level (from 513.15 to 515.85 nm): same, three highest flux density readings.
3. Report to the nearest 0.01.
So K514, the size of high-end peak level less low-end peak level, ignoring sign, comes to 0.42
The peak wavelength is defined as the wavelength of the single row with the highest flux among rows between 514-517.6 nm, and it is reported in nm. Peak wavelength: 516.3 nm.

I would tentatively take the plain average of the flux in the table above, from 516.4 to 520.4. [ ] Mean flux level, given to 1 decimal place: 16.1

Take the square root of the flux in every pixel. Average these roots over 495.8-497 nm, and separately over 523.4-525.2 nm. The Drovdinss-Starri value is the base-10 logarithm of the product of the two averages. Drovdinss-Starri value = 1.217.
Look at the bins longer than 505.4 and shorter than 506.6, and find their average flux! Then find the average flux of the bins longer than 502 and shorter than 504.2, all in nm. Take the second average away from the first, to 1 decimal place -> 0.7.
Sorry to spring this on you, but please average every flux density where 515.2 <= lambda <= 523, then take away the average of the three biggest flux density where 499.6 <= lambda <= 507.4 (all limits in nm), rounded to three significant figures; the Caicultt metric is -1.33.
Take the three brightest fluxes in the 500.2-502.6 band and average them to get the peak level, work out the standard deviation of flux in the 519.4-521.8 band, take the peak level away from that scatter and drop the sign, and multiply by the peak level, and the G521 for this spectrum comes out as 270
